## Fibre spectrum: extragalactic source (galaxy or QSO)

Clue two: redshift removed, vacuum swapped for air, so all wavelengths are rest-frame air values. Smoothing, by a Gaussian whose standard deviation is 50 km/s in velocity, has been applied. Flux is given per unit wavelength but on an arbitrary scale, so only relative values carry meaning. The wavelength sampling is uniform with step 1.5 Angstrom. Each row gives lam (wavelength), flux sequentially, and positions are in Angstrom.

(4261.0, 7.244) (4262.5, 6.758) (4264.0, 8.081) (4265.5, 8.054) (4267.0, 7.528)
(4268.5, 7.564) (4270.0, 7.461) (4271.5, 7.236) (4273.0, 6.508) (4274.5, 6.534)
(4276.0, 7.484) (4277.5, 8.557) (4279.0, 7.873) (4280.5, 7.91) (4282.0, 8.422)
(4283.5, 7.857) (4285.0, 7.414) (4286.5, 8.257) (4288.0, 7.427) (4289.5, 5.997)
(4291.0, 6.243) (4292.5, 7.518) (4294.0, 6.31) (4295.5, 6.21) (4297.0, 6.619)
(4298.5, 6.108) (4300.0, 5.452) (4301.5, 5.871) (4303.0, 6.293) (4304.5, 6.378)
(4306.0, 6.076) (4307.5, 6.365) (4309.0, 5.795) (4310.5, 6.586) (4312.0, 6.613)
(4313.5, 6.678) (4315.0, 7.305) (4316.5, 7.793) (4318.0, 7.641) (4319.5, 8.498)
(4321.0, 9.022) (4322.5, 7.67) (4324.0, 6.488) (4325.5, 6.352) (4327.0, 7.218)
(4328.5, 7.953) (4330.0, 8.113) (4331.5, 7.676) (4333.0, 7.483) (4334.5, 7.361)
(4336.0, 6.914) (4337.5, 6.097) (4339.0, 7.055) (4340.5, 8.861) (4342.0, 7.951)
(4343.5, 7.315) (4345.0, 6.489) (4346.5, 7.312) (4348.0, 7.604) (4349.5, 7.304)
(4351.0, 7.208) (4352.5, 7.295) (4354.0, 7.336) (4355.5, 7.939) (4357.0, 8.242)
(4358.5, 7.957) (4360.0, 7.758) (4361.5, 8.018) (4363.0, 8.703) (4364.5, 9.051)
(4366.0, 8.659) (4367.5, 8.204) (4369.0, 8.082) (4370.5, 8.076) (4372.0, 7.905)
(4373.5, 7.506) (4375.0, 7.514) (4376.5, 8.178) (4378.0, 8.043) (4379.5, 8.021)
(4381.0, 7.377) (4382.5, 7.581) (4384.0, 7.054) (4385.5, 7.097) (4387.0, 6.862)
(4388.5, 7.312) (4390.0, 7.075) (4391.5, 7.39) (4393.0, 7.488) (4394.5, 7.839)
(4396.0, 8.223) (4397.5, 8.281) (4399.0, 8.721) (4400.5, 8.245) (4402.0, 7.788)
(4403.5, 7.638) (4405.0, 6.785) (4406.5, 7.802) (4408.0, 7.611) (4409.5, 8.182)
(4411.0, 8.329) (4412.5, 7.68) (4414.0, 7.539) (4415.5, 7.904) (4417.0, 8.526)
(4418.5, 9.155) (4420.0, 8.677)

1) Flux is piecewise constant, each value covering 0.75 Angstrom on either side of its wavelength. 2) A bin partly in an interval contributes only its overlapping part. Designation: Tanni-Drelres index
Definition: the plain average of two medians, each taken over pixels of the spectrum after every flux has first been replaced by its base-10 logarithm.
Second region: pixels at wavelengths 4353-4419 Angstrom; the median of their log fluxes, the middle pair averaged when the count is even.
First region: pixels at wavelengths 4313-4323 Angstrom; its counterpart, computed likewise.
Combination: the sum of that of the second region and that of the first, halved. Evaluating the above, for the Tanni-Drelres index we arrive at 0.89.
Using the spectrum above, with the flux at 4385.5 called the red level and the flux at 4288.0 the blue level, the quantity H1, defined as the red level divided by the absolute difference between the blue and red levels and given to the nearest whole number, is 22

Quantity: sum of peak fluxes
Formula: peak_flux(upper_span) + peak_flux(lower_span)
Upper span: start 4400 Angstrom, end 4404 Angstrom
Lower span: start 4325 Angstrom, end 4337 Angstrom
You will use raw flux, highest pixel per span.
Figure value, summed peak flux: 16.4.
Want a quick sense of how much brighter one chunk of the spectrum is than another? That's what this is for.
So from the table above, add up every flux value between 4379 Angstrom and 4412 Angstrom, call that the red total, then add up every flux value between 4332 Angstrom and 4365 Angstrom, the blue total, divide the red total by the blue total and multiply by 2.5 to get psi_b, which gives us 2.52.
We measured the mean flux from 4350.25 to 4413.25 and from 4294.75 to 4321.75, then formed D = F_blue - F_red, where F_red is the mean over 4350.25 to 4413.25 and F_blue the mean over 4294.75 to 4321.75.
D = -1.1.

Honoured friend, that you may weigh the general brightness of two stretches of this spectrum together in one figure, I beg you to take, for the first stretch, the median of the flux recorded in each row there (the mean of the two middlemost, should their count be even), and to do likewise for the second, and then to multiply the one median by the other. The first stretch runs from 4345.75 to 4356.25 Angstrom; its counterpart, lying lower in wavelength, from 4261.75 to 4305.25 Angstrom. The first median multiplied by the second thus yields 54.2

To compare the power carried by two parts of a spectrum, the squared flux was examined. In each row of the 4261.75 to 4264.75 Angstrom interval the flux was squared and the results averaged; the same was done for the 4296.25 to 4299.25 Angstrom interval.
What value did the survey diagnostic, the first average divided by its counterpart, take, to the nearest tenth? 1.4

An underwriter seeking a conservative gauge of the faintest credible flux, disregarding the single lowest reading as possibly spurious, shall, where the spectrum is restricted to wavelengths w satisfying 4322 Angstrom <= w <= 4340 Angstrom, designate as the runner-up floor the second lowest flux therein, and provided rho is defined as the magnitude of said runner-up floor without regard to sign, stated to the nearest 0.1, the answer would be 6.4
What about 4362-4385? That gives 7.4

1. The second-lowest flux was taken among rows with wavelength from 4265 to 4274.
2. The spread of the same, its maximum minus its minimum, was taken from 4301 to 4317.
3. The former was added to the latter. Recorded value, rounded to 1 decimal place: 9.2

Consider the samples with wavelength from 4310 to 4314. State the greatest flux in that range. 6.678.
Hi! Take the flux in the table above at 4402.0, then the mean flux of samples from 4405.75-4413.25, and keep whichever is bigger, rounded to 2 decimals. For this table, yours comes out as 7.92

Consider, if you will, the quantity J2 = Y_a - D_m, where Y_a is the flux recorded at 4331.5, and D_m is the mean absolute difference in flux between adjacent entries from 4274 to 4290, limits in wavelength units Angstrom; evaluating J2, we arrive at 6.9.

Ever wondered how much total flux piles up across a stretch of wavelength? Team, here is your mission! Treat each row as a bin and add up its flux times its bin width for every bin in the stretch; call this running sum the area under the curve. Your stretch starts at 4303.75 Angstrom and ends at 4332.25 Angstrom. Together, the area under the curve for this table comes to 204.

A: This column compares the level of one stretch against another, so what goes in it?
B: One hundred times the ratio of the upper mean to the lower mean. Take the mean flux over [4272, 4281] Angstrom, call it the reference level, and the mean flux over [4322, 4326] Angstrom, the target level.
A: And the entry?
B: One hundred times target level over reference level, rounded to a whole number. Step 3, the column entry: 91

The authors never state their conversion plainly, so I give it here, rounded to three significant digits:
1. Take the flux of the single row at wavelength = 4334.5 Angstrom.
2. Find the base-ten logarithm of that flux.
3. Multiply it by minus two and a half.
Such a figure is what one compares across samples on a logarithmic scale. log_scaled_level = -2.17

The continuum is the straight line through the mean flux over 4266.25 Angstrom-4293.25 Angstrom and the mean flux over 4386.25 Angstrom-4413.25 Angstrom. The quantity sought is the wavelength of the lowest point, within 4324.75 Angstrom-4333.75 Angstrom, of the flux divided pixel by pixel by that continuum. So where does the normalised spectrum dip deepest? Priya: 4325.5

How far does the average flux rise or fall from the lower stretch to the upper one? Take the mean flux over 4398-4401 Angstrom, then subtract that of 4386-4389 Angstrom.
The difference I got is 1.4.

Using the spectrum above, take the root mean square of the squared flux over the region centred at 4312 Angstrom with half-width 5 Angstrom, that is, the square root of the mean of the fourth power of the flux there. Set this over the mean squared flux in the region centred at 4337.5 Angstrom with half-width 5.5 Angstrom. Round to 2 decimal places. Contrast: 0.84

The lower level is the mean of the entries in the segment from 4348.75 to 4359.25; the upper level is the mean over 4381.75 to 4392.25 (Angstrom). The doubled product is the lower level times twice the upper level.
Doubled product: 109.5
